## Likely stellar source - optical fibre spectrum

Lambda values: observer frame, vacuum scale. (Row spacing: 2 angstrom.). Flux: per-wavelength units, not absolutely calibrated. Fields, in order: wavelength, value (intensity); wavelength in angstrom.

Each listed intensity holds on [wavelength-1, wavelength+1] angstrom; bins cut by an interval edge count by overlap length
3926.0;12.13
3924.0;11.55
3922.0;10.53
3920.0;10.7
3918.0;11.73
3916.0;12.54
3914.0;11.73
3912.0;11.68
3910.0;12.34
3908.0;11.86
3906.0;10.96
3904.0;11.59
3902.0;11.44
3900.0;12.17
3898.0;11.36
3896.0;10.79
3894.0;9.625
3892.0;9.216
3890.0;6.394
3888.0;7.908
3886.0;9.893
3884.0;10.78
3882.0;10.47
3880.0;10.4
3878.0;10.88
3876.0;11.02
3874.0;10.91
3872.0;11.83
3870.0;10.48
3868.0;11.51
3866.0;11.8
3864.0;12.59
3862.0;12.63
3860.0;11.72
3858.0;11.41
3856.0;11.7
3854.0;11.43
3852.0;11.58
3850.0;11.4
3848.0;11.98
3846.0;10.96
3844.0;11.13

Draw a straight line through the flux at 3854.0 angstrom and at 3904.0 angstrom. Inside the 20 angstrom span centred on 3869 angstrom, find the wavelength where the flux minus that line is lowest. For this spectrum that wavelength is 3870.0 angstrom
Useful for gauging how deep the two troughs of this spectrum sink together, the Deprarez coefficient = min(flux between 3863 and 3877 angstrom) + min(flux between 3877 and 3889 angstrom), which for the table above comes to 18.4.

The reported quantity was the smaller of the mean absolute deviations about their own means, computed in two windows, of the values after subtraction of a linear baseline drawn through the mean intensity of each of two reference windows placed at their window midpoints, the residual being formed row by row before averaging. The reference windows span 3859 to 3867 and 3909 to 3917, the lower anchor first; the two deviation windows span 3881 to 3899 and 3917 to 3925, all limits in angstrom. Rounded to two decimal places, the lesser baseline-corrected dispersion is 0.51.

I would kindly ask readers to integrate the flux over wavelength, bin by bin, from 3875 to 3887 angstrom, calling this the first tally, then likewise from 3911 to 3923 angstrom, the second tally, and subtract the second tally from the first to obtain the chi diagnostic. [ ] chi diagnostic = -11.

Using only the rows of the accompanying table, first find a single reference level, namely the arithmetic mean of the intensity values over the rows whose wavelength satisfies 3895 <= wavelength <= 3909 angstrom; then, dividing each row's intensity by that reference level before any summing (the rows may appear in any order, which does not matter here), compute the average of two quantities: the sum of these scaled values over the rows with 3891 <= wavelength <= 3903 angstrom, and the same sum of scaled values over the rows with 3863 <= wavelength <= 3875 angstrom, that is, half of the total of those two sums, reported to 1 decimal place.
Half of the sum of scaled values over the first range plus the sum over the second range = 5.8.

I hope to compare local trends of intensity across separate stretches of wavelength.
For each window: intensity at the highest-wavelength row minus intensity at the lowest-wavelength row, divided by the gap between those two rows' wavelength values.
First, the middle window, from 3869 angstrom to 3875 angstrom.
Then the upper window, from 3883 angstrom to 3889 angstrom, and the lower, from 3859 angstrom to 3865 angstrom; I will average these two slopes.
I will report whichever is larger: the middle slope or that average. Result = 0.11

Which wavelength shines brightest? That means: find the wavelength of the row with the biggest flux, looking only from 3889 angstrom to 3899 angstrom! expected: 3898.0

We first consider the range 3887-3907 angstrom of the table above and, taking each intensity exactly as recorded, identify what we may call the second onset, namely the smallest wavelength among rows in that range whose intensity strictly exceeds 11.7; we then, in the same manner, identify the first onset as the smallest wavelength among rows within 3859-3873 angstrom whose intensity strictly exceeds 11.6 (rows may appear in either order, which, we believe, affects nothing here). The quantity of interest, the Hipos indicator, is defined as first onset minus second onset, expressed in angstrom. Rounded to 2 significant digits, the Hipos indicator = -40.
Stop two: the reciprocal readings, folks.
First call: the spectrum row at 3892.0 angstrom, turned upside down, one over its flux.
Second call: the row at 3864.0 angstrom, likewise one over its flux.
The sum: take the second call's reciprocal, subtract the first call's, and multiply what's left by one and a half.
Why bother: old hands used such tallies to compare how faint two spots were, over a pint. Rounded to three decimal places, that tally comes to -0.044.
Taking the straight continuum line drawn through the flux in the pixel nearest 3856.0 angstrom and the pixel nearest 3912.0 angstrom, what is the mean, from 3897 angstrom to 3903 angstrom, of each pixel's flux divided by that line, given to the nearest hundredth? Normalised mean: 1.00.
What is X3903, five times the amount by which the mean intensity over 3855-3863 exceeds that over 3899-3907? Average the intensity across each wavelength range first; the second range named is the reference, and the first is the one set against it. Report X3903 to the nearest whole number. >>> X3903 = 2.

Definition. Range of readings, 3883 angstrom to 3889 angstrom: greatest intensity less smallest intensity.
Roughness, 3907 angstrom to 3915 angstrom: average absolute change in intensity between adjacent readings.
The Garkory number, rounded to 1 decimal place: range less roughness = 2.5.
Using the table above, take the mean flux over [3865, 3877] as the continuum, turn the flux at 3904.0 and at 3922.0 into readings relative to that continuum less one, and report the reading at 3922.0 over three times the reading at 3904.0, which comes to -0.73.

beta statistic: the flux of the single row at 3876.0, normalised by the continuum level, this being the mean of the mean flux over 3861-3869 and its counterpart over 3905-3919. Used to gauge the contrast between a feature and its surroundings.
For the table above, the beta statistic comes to 0.920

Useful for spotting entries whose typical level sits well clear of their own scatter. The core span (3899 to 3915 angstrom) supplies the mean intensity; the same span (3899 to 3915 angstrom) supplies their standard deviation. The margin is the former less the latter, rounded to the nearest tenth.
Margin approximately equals 11.3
